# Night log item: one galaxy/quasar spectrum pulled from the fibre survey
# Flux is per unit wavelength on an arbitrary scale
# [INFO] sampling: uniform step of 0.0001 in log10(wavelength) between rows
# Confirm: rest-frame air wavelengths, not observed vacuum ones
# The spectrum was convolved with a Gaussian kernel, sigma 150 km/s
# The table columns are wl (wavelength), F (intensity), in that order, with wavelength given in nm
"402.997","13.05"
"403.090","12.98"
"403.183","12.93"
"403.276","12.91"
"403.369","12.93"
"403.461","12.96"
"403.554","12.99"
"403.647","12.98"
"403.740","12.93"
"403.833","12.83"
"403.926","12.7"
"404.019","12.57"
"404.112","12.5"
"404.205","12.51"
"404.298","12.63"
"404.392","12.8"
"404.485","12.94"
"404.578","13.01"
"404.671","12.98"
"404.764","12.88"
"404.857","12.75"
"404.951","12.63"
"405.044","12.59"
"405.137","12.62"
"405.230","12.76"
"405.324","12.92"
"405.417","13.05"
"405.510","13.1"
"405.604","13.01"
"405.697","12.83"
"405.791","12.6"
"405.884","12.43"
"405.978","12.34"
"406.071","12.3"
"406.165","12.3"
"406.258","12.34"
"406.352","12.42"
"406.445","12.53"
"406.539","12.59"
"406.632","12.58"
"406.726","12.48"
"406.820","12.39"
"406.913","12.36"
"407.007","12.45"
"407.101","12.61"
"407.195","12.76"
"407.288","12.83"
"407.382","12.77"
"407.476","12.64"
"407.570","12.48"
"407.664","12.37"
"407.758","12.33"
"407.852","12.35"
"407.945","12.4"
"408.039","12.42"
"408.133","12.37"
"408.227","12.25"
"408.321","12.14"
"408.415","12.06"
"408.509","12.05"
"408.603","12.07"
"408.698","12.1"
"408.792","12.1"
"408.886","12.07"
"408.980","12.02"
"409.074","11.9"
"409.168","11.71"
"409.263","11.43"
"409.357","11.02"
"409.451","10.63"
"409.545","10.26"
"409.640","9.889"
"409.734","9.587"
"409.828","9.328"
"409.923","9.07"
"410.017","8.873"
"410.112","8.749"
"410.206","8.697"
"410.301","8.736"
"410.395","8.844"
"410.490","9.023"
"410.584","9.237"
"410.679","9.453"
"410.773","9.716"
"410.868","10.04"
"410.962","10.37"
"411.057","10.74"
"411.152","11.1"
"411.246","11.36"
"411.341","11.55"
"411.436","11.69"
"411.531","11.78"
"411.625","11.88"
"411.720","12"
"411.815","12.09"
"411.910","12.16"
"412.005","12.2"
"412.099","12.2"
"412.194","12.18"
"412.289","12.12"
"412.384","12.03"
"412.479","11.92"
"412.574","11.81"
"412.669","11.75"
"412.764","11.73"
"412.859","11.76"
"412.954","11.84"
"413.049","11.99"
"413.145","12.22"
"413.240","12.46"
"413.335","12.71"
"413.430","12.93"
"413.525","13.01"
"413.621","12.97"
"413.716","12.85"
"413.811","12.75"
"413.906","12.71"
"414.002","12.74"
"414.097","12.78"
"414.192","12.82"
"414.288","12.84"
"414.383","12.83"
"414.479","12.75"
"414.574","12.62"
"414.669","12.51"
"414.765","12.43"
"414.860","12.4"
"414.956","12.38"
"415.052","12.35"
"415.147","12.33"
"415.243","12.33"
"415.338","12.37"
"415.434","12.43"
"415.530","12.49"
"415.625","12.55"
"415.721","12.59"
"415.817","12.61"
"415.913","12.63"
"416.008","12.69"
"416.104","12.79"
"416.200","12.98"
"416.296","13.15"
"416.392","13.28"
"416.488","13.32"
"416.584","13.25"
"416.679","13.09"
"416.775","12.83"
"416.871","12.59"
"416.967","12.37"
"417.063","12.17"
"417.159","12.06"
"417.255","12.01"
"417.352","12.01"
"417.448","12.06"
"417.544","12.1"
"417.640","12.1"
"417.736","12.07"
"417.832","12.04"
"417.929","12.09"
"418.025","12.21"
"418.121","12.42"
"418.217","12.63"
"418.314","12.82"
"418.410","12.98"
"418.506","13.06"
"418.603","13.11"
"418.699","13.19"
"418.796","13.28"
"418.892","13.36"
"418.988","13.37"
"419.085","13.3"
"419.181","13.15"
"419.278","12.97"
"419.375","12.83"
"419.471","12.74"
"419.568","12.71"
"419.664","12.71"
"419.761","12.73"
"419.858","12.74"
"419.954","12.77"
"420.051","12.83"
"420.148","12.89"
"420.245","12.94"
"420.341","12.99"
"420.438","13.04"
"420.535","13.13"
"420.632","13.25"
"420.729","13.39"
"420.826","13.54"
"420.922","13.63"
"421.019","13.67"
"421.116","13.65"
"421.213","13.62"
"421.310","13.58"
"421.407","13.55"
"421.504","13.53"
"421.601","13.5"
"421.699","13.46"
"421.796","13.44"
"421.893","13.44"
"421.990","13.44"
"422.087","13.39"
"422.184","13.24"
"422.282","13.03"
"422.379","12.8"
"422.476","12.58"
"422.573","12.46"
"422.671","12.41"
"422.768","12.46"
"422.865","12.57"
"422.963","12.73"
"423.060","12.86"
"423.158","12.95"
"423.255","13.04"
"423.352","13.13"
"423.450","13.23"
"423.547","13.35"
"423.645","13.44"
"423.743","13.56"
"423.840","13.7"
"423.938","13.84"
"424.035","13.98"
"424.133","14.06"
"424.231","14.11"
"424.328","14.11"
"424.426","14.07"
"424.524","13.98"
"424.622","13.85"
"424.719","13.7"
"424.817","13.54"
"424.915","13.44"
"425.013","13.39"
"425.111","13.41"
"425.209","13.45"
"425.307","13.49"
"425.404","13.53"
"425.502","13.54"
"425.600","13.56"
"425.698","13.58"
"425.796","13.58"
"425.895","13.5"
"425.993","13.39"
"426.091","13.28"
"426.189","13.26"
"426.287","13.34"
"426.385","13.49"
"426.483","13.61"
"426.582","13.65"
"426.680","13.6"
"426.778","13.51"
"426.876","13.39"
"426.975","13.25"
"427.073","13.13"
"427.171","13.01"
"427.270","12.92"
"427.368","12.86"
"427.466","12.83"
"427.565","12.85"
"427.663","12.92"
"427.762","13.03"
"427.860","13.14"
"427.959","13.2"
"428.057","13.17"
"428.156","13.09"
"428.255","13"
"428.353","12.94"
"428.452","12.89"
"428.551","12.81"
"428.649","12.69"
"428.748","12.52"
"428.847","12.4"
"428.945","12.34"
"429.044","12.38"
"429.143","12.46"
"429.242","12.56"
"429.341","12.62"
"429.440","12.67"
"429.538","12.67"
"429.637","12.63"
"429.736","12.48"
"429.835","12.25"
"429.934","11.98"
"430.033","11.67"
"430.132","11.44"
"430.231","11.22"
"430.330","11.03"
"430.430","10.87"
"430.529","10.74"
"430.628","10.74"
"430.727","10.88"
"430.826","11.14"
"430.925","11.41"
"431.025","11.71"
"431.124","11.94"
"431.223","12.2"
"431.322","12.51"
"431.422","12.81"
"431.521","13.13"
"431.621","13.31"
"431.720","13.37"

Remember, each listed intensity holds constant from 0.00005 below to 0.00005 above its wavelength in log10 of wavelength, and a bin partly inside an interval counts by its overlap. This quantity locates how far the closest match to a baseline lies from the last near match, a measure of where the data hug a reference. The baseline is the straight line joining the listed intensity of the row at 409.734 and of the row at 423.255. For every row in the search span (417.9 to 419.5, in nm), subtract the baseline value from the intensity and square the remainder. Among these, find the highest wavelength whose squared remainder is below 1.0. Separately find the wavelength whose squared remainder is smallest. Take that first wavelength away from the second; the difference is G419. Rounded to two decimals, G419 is -1.54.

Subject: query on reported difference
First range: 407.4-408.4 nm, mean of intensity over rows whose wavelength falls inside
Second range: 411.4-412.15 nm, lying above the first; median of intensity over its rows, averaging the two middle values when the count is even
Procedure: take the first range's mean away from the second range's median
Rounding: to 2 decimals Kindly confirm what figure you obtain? -0.33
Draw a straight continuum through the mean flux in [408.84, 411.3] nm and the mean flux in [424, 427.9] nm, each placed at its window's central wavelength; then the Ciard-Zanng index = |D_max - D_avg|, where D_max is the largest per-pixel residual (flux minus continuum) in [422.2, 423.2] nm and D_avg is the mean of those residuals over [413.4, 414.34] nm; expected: 1.6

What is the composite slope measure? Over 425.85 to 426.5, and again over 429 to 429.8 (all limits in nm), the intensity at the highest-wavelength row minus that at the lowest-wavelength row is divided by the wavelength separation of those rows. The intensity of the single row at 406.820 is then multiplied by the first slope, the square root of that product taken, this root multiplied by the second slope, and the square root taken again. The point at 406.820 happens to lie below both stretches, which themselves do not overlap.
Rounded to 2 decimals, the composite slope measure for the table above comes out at 0.47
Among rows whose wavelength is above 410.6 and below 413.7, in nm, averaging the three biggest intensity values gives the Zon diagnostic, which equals 13.0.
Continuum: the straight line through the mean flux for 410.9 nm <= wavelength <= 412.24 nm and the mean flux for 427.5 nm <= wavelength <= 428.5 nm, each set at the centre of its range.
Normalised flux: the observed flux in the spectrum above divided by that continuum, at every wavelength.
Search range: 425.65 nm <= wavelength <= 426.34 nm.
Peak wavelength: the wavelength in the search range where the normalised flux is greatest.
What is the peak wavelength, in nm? 425.698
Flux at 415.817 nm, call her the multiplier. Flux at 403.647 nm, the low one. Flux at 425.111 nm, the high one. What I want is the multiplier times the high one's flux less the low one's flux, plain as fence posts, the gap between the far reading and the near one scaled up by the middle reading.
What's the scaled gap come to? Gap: 5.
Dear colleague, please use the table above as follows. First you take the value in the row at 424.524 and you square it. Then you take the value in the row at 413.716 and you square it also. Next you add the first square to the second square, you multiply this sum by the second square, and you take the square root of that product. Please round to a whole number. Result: 244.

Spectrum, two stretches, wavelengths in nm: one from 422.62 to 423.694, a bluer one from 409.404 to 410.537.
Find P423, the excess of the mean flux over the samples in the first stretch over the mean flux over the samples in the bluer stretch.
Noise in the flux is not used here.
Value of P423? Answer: 3.6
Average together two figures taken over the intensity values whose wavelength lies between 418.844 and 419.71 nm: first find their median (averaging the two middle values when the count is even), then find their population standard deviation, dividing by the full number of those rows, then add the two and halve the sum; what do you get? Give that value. 6.62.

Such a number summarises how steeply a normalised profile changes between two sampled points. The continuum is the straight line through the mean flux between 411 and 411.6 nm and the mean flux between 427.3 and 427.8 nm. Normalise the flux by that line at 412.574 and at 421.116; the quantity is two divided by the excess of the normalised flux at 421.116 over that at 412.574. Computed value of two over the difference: 24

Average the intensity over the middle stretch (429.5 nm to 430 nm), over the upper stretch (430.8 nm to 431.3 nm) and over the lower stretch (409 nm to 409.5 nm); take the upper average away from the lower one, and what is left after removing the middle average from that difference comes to -12.7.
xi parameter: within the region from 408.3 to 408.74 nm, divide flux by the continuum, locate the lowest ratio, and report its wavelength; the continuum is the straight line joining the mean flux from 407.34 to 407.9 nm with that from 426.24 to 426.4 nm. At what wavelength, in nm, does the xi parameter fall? 408.509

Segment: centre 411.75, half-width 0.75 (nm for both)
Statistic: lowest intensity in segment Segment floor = 10.74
